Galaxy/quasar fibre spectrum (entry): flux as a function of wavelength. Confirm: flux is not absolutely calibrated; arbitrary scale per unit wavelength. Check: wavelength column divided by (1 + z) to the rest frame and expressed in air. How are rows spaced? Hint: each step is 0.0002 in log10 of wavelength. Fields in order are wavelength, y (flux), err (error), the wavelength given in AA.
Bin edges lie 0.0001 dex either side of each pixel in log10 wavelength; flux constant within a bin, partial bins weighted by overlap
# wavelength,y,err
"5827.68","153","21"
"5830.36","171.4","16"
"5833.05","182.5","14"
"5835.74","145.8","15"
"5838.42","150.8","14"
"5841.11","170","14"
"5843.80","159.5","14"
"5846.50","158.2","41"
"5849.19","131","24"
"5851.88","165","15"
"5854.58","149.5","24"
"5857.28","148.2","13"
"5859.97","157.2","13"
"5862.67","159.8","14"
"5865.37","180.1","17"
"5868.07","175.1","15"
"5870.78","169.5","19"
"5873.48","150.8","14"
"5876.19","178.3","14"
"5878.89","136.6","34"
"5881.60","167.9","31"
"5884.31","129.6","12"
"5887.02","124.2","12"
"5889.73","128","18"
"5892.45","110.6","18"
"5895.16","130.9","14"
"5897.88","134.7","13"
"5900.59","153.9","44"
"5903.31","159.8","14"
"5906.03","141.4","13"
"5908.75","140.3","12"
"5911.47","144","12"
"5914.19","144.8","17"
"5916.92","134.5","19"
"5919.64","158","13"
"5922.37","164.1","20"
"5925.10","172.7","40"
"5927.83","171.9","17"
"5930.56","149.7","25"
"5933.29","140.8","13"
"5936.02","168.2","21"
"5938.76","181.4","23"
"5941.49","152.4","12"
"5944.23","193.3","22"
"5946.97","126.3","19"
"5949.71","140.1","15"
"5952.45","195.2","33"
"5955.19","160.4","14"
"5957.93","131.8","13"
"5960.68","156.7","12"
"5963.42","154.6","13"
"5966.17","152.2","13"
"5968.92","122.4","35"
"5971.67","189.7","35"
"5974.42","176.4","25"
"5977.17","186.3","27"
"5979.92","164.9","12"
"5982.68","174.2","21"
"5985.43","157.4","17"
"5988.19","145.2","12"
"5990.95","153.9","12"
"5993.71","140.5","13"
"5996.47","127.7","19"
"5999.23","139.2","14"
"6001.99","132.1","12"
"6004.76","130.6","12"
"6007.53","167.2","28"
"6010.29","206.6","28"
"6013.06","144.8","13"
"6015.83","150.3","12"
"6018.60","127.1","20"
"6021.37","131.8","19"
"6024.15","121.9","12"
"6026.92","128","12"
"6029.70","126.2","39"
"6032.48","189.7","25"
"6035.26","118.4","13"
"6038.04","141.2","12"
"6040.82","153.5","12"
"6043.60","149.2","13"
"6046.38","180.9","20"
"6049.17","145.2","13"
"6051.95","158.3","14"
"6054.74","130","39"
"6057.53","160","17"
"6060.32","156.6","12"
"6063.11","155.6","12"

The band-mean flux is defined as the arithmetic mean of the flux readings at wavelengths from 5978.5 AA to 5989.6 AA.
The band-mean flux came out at 160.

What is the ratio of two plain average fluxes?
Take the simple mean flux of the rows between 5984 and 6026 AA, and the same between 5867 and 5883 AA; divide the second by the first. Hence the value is 1.12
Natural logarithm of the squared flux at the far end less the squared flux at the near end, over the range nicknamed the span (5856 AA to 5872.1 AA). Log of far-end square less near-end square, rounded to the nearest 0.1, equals 8.8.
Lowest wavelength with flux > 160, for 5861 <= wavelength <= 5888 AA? 5865.37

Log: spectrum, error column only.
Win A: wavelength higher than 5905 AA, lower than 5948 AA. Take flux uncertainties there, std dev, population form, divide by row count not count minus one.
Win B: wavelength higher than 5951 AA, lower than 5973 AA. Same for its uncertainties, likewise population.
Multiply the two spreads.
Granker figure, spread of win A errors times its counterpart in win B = 72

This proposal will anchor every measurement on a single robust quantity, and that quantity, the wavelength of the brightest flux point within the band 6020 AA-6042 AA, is 6032.48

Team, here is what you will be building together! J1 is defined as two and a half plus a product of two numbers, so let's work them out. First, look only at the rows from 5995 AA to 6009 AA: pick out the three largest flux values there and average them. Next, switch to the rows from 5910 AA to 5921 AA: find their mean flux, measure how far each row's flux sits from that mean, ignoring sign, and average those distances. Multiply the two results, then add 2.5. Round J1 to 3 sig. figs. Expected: 929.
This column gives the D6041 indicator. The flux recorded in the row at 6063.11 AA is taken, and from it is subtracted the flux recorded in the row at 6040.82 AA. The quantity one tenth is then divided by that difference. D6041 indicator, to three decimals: 0.048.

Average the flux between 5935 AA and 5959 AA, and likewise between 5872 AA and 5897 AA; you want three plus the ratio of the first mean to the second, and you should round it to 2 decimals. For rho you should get 4.15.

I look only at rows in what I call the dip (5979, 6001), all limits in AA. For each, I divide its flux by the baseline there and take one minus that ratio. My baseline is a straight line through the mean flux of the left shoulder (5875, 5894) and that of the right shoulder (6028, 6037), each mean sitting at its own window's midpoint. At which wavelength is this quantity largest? 5996.47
